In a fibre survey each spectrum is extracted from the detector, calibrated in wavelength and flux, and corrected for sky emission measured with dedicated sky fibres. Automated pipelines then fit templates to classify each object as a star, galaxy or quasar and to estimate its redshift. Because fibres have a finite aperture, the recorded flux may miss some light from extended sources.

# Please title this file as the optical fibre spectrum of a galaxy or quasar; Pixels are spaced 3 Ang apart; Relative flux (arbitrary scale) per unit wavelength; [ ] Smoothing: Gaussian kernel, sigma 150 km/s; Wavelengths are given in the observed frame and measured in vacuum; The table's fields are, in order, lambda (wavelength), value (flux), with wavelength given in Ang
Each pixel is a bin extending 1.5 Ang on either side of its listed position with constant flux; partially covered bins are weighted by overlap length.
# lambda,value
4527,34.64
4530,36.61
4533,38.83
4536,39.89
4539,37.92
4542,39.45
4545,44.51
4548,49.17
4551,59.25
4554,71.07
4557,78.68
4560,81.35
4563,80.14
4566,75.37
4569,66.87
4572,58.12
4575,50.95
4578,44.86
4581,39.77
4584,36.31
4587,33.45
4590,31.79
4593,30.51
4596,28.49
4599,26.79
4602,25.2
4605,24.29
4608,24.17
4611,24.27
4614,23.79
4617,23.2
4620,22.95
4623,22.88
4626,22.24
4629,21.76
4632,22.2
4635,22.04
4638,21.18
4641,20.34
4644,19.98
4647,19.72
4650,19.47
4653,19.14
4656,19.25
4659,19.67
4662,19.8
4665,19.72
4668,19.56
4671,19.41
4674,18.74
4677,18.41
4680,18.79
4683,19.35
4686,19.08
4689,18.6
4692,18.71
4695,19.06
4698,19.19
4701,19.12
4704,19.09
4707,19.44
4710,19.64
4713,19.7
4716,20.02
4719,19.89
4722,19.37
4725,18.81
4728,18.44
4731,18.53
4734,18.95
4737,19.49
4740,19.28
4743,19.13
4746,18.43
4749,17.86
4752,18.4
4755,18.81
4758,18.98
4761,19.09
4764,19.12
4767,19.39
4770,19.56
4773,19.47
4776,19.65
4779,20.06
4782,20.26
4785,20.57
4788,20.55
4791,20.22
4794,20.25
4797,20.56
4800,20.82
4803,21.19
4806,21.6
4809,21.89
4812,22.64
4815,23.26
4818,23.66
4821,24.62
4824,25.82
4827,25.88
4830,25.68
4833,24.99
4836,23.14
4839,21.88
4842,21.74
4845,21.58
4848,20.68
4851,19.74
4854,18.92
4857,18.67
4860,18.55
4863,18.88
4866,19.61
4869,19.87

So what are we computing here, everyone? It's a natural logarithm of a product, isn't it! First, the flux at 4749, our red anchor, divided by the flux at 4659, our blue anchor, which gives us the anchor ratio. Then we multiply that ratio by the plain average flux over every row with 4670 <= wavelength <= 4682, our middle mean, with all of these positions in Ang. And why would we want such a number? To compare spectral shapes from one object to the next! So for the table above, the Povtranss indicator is 2.8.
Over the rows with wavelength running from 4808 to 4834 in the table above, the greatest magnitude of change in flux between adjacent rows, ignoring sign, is 1.20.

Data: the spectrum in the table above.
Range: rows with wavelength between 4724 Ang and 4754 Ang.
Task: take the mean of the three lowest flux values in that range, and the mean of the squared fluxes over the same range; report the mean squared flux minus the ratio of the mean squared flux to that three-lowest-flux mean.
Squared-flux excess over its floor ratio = 332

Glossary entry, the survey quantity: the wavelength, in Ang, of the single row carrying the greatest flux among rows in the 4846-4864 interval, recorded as 4848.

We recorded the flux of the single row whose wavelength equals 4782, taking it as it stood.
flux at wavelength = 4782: 20.26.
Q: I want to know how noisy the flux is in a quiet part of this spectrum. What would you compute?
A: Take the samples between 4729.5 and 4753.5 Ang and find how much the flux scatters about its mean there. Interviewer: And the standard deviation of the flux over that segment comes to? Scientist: 0.5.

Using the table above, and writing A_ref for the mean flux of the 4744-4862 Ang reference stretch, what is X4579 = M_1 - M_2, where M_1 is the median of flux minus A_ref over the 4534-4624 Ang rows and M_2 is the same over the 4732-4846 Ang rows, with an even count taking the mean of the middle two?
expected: 18.3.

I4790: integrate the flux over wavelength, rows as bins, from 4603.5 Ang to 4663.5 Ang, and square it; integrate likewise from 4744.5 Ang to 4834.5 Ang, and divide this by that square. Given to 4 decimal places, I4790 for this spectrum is 0.0011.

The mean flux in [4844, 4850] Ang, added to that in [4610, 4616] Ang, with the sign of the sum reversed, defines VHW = -45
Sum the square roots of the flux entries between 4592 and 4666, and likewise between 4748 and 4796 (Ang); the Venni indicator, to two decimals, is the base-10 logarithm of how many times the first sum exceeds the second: 0.22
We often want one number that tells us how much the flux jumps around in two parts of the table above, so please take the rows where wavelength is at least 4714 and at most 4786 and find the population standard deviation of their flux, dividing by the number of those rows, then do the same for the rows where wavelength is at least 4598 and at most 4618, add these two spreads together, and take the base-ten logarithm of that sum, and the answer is 0.24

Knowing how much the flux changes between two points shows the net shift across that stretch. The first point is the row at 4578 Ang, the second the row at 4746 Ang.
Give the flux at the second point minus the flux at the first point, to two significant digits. -26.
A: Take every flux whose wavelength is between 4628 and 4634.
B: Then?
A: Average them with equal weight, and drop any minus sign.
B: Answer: 22.0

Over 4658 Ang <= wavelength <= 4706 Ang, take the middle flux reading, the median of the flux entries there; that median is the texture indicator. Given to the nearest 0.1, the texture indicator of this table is 19.1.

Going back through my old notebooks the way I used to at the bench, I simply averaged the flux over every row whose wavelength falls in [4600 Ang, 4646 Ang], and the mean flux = 22.7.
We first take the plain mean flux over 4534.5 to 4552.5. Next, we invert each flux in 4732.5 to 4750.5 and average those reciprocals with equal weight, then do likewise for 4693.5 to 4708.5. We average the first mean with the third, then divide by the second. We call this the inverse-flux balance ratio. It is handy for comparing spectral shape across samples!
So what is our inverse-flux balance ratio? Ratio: 425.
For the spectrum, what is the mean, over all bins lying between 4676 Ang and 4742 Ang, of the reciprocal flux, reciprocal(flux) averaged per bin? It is 0.052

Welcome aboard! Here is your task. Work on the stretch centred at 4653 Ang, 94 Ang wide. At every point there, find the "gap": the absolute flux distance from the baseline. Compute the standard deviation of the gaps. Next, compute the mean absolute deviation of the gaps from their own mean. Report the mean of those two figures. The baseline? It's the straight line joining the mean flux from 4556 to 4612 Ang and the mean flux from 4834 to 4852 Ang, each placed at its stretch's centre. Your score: 1.0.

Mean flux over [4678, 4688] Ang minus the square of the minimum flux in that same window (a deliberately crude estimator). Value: -334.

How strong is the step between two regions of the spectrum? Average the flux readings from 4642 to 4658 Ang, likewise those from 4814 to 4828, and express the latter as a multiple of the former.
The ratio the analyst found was 1.3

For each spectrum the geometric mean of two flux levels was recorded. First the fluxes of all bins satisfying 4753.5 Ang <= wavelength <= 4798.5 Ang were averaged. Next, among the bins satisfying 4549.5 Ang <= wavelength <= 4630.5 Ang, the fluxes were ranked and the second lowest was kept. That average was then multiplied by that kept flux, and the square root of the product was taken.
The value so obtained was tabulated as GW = 21.0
